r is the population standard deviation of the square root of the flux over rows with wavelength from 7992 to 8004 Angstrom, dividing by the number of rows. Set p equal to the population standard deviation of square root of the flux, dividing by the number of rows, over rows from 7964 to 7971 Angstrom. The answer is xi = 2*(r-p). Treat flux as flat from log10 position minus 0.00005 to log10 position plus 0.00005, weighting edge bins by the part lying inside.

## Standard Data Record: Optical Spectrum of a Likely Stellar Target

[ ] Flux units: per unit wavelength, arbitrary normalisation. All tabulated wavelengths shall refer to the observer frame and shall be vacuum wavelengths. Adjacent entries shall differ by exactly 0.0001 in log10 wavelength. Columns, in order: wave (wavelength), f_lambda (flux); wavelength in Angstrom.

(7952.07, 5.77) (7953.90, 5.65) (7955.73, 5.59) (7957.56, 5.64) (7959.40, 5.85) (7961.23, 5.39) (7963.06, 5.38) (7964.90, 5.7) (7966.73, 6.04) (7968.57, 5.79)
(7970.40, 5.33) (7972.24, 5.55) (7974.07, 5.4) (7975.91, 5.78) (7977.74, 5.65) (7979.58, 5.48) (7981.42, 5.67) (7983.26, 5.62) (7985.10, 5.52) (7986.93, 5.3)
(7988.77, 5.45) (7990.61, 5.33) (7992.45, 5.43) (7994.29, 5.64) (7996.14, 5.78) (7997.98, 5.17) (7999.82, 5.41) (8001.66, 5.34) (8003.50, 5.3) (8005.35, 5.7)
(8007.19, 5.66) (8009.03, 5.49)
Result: -0.02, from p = 0.054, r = 0.041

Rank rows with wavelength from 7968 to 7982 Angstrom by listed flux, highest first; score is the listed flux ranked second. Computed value 5.78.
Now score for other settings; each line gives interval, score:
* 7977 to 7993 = 5.65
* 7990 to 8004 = 5.64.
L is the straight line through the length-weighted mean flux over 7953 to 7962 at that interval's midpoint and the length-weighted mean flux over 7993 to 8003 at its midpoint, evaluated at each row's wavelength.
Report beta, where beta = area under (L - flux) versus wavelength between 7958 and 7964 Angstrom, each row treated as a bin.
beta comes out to 0.4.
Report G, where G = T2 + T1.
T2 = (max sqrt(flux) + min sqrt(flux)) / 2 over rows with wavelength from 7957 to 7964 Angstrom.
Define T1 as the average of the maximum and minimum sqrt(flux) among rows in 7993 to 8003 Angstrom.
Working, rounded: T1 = 2.34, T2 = 2.37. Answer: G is 4.71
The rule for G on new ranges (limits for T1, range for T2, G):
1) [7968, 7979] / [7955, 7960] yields 4.75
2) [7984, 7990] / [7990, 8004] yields 4.66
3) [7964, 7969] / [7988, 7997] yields 4.78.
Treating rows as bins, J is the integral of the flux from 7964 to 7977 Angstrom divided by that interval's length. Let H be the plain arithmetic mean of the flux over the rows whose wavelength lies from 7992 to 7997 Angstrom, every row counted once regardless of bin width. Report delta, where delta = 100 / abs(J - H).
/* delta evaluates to 2355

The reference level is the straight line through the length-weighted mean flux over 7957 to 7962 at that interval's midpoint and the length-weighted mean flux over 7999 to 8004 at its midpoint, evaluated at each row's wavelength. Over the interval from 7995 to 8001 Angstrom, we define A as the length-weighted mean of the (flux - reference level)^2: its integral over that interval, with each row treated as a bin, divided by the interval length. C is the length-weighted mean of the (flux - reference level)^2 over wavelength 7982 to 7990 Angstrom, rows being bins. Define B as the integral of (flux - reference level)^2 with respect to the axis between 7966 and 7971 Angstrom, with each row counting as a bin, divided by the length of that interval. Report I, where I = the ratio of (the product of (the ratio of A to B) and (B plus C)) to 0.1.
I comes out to 0.7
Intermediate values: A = 0.062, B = 0.103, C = 0.013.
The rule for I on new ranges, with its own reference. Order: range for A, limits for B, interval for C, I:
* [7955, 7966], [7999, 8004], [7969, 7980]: 7.2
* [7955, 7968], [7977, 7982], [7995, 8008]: 2.6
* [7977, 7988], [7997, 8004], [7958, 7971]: 0.9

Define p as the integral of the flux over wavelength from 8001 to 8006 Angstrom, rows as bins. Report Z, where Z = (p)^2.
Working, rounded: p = 27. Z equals 738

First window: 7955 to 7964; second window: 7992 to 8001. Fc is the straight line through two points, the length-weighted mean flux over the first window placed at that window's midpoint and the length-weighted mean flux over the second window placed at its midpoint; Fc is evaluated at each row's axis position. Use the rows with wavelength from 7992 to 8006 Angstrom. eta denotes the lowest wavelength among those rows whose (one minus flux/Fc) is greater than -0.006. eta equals 7992.45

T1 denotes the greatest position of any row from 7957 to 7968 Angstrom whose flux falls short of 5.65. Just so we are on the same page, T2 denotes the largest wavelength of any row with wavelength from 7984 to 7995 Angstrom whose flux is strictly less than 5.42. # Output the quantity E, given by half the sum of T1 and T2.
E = 7976.8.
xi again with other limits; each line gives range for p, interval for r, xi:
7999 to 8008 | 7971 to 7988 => -0.01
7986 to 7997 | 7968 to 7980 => 0.00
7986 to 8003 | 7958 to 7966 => 0.01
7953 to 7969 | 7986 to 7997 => -0.01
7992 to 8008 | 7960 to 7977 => 0.01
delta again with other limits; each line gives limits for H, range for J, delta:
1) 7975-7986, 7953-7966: 7395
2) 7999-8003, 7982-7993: 1312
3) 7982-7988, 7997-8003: 618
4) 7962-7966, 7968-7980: 3460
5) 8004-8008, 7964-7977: 4791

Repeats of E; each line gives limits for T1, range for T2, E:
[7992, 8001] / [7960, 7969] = 7981.4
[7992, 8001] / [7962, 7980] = 7986.9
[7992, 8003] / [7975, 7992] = 7996.1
